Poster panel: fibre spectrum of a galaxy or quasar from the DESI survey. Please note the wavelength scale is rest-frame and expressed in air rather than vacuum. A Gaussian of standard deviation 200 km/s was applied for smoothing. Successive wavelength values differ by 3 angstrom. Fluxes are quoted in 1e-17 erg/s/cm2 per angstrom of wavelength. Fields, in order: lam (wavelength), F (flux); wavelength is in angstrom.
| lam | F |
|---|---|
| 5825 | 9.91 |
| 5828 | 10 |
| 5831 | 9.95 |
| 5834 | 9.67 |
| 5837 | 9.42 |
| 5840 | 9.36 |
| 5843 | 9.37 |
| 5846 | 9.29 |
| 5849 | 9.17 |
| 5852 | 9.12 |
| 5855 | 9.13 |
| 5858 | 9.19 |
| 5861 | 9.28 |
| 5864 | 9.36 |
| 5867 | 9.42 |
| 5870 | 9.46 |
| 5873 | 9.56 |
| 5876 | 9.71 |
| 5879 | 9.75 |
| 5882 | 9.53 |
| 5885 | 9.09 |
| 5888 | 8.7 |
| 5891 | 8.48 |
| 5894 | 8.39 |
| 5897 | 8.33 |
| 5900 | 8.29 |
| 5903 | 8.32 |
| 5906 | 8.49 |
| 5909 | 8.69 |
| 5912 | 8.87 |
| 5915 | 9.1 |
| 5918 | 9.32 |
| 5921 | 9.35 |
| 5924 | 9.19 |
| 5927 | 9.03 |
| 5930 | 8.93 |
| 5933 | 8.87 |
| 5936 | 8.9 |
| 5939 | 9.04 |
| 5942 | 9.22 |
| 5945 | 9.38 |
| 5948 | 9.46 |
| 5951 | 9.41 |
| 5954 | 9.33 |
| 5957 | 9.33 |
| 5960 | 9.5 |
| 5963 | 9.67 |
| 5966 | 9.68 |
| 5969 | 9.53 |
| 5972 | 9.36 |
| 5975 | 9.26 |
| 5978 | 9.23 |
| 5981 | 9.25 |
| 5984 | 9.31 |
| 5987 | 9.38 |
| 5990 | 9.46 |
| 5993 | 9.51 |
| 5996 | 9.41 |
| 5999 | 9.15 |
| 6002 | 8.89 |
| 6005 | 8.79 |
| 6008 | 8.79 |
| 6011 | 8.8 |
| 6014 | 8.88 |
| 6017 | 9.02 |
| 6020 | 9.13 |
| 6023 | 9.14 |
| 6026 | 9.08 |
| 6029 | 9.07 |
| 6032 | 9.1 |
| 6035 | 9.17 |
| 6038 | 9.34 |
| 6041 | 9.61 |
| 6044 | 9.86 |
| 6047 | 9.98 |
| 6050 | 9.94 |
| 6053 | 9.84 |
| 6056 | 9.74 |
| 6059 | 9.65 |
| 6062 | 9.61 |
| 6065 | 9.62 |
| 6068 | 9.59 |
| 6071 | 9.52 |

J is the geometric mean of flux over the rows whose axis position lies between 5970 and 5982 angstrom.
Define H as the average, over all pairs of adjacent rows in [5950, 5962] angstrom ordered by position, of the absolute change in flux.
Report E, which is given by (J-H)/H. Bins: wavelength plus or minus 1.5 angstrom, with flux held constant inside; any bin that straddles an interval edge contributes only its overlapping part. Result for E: 110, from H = 0.08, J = 9.3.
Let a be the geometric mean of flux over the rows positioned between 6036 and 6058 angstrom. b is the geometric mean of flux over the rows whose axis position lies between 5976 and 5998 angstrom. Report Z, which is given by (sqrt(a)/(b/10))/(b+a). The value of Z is 0.174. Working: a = 9.76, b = 9.36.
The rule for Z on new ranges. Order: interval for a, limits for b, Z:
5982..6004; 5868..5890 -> 0.174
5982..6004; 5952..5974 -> 0.171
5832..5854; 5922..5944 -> 0.184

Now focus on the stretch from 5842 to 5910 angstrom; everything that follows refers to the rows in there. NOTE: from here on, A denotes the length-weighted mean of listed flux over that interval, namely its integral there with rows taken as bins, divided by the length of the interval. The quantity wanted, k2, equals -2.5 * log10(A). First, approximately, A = 9.0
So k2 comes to -2.39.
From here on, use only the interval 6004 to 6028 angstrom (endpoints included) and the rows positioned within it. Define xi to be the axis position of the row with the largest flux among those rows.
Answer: 6023 angstrom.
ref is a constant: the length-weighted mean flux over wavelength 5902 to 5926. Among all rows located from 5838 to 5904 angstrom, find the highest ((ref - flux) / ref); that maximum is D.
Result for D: 0.07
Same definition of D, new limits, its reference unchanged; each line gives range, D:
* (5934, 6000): 0.00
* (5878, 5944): 0.07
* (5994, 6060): 0.02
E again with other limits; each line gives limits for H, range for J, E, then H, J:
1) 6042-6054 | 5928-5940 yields 102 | 0.09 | 8.9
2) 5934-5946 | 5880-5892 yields 55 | 0.16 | 8.9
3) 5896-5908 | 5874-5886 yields 118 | 0.08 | 9.5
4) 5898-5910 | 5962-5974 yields 71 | 0.13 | 9.6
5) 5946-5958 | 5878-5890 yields 213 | 0.04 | 9.3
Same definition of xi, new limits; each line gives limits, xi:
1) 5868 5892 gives 5879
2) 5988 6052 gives 6047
